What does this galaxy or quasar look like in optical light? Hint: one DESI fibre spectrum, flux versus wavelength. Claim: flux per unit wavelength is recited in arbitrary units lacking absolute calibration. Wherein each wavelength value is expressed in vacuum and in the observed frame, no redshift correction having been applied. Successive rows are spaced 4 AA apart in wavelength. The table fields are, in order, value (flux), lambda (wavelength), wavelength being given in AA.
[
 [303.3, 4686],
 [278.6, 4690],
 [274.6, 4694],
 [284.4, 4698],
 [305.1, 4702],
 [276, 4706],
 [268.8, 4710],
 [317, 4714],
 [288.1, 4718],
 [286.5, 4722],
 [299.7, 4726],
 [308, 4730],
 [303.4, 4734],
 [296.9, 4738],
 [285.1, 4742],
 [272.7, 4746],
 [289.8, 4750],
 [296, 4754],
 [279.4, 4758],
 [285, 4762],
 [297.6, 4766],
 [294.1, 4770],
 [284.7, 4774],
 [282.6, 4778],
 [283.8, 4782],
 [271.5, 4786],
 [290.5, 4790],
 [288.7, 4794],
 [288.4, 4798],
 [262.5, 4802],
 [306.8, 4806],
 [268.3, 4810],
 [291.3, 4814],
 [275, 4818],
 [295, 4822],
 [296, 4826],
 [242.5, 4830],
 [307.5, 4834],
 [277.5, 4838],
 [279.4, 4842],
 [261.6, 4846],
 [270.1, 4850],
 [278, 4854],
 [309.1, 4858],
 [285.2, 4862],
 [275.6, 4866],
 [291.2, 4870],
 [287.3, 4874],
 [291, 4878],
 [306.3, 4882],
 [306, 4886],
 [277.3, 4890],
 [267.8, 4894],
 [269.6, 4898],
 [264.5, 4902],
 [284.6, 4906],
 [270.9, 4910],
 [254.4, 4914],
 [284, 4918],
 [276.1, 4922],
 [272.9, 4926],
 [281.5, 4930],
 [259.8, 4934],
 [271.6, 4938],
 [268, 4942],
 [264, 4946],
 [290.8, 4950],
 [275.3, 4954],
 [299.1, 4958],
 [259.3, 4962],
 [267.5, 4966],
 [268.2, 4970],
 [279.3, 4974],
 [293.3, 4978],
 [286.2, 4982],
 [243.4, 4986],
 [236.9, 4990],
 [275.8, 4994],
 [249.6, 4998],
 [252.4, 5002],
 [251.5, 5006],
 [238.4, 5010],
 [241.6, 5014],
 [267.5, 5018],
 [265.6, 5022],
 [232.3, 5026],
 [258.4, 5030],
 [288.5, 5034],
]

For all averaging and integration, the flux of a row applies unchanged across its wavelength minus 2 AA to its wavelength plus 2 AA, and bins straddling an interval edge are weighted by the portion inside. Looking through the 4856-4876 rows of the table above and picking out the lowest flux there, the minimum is 275.6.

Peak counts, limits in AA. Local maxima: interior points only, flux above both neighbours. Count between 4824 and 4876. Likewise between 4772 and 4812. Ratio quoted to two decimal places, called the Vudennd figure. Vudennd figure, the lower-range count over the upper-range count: 0.75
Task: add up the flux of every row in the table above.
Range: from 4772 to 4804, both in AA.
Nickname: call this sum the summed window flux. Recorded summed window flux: 2253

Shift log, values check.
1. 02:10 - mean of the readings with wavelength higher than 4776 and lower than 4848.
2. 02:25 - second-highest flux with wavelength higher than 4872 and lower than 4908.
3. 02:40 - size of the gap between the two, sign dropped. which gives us 24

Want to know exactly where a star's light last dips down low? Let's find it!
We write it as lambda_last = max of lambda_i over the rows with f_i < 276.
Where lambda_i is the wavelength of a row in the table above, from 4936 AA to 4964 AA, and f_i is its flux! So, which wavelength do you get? 4962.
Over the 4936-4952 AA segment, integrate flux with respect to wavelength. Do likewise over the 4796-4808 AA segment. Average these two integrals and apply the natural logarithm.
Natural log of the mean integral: 8.27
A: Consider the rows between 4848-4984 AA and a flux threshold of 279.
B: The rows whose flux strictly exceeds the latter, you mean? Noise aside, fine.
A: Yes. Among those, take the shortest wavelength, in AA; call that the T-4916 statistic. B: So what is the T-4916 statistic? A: 4858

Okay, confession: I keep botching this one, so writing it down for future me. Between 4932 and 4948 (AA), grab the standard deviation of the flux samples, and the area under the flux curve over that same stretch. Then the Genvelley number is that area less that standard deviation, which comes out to 4249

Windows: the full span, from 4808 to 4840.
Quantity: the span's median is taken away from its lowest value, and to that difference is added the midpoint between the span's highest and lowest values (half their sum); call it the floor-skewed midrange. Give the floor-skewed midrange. 233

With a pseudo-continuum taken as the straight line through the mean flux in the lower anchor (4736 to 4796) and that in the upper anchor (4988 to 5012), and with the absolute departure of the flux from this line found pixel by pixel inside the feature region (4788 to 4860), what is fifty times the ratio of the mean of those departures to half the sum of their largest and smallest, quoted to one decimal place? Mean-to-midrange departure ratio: 37.2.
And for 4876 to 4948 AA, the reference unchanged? 34.2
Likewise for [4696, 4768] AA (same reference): 40.0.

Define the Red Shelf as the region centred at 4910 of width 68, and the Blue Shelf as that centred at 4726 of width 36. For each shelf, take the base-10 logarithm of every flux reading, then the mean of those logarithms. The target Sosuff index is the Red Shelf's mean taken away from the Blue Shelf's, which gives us 0.027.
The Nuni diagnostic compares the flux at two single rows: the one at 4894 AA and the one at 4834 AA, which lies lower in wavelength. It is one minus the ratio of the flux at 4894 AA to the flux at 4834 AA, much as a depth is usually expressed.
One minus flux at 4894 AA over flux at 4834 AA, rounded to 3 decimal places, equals 0.129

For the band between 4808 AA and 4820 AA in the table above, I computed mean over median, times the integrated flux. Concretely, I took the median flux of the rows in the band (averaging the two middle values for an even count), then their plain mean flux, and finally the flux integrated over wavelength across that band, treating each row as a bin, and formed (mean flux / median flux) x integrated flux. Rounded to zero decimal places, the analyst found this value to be 3377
